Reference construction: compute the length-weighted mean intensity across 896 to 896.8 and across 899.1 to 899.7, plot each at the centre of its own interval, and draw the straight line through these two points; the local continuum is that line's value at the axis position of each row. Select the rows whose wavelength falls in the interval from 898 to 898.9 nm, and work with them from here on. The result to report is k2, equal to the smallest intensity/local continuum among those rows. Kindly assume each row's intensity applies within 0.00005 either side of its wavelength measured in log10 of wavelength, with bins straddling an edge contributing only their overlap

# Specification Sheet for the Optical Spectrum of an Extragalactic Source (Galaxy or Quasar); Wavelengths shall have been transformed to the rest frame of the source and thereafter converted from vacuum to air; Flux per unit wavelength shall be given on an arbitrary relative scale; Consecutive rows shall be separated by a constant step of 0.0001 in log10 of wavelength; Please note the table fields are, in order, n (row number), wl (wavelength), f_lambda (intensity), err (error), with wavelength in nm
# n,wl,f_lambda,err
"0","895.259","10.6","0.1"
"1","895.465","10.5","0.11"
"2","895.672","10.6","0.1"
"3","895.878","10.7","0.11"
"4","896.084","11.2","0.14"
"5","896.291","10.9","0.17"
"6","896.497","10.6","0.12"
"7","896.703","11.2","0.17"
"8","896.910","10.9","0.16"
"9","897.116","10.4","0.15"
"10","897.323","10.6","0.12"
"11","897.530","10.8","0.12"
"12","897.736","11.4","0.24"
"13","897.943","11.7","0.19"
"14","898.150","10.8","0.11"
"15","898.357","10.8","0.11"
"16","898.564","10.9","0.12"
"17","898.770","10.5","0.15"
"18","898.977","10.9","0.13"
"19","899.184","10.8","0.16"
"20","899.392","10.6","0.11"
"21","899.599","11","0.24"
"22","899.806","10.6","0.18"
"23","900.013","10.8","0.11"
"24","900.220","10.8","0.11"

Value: 0.970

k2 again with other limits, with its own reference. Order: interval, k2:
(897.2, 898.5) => 0.971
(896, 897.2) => 0.952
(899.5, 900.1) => 0.985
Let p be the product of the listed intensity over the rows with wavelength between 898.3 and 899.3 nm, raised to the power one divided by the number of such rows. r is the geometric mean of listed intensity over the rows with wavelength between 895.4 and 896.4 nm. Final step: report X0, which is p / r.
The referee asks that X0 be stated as 1.000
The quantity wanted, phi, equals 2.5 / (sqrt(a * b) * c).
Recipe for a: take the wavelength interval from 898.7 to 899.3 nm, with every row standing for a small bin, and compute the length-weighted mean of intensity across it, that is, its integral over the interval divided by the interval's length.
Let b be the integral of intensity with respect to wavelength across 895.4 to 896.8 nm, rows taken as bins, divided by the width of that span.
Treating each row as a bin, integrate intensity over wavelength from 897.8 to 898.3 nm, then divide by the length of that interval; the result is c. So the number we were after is 0.0207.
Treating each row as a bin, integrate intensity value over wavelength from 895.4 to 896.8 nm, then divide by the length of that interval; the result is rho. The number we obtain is 10.8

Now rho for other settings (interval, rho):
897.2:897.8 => 10.9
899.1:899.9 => 10.7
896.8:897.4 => 10.6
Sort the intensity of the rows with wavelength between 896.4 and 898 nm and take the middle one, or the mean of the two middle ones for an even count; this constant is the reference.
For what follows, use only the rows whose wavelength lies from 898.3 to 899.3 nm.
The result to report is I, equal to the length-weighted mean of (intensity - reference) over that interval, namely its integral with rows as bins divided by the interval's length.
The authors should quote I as -0.07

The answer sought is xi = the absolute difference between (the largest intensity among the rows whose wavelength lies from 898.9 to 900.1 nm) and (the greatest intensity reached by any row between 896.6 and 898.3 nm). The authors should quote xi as 0.700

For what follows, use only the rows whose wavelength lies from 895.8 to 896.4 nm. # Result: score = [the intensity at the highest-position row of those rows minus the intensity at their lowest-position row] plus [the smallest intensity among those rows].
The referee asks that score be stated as 10.9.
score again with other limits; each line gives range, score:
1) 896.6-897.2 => 9.6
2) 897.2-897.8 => 11.4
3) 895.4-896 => 10.7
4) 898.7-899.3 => 10.8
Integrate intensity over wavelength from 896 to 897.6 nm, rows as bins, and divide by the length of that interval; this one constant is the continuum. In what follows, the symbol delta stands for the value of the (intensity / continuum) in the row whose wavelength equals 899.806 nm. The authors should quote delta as 0.98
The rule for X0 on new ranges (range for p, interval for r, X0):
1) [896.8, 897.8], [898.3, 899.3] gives 1.003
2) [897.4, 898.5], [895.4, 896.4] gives 1.029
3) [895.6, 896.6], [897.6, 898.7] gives 0.972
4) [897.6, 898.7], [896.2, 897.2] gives 1.029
